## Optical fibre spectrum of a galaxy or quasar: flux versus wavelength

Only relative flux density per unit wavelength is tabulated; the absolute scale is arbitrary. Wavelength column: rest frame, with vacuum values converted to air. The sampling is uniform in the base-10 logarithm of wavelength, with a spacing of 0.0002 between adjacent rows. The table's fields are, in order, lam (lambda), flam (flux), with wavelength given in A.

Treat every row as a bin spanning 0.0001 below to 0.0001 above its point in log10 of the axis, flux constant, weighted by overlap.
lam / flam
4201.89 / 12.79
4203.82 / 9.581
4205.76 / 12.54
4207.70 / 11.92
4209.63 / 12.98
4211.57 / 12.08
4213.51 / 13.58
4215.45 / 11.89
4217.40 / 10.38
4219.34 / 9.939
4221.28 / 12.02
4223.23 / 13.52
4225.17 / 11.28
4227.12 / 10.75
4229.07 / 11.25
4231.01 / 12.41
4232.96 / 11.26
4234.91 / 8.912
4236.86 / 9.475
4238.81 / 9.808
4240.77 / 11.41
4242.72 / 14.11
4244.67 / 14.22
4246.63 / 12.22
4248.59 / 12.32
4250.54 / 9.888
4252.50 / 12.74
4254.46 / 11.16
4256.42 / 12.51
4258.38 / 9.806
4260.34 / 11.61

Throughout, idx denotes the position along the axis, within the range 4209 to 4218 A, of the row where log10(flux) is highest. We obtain 4213.51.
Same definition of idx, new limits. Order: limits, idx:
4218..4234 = 4223.23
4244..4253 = 4244.67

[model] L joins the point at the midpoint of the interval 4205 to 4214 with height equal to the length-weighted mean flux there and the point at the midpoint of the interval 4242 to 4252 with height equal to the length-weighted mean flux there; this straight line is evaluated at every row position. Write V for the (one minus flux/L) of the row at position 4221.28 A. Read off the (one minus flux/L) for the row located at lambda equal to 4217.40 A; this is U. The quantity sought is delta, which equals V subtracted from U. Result 0.13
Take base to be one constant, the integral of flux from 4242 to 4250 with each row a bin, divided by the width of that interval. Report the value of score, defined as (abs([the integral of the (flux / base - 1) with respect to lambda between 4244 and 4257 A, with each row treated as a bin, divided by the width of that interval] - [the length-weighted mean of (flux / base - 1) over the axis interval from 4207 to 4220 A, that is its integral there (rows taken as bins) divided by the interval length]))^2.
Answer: 0.0003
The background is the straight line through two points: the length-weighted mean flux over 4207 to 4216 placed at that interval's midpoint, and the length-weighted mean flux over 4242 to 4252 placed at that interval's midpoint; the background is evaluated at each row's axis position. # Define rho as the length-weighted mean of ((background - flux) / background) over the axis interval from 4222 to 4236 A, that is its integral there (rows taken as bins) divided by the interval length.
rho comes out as 0.096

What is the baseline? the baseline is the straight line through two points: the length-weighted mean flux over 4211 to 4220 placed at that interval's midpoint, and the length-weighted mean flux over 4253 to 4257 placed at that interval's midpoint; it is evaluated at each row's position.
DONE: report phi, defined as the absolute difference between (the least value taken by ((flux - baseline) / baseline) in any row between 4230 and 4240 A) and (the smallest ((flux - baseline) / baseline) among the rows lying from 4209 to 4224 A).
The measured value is 0.095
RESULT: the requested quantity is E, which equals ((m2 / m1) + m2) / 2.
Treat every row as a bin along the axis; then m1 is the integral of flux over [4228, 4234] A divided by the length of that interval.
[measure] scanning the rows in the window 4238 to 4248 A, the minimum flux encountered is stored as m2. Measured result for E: 5.33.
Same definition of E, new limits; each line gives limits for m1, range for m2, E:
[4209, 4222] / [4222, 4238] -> 4.83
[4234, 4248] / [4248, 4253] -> 5.37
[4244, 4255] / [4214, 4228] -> 5.38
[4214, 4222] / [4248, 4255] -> 5.39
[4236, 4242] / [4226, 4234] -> 5.89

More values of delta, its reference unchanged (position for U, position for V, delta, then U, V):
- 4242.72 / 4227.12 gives -0.27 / -0.13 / 0.14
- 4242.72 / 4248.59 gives -0.14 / -0.13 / 0.02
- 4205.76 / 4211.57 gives -0.04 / 0.00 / 0.04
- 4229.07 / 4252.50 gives 0.12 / 0.10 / -0.02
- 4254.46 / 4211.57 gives 0.07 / 0.11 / 0.04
